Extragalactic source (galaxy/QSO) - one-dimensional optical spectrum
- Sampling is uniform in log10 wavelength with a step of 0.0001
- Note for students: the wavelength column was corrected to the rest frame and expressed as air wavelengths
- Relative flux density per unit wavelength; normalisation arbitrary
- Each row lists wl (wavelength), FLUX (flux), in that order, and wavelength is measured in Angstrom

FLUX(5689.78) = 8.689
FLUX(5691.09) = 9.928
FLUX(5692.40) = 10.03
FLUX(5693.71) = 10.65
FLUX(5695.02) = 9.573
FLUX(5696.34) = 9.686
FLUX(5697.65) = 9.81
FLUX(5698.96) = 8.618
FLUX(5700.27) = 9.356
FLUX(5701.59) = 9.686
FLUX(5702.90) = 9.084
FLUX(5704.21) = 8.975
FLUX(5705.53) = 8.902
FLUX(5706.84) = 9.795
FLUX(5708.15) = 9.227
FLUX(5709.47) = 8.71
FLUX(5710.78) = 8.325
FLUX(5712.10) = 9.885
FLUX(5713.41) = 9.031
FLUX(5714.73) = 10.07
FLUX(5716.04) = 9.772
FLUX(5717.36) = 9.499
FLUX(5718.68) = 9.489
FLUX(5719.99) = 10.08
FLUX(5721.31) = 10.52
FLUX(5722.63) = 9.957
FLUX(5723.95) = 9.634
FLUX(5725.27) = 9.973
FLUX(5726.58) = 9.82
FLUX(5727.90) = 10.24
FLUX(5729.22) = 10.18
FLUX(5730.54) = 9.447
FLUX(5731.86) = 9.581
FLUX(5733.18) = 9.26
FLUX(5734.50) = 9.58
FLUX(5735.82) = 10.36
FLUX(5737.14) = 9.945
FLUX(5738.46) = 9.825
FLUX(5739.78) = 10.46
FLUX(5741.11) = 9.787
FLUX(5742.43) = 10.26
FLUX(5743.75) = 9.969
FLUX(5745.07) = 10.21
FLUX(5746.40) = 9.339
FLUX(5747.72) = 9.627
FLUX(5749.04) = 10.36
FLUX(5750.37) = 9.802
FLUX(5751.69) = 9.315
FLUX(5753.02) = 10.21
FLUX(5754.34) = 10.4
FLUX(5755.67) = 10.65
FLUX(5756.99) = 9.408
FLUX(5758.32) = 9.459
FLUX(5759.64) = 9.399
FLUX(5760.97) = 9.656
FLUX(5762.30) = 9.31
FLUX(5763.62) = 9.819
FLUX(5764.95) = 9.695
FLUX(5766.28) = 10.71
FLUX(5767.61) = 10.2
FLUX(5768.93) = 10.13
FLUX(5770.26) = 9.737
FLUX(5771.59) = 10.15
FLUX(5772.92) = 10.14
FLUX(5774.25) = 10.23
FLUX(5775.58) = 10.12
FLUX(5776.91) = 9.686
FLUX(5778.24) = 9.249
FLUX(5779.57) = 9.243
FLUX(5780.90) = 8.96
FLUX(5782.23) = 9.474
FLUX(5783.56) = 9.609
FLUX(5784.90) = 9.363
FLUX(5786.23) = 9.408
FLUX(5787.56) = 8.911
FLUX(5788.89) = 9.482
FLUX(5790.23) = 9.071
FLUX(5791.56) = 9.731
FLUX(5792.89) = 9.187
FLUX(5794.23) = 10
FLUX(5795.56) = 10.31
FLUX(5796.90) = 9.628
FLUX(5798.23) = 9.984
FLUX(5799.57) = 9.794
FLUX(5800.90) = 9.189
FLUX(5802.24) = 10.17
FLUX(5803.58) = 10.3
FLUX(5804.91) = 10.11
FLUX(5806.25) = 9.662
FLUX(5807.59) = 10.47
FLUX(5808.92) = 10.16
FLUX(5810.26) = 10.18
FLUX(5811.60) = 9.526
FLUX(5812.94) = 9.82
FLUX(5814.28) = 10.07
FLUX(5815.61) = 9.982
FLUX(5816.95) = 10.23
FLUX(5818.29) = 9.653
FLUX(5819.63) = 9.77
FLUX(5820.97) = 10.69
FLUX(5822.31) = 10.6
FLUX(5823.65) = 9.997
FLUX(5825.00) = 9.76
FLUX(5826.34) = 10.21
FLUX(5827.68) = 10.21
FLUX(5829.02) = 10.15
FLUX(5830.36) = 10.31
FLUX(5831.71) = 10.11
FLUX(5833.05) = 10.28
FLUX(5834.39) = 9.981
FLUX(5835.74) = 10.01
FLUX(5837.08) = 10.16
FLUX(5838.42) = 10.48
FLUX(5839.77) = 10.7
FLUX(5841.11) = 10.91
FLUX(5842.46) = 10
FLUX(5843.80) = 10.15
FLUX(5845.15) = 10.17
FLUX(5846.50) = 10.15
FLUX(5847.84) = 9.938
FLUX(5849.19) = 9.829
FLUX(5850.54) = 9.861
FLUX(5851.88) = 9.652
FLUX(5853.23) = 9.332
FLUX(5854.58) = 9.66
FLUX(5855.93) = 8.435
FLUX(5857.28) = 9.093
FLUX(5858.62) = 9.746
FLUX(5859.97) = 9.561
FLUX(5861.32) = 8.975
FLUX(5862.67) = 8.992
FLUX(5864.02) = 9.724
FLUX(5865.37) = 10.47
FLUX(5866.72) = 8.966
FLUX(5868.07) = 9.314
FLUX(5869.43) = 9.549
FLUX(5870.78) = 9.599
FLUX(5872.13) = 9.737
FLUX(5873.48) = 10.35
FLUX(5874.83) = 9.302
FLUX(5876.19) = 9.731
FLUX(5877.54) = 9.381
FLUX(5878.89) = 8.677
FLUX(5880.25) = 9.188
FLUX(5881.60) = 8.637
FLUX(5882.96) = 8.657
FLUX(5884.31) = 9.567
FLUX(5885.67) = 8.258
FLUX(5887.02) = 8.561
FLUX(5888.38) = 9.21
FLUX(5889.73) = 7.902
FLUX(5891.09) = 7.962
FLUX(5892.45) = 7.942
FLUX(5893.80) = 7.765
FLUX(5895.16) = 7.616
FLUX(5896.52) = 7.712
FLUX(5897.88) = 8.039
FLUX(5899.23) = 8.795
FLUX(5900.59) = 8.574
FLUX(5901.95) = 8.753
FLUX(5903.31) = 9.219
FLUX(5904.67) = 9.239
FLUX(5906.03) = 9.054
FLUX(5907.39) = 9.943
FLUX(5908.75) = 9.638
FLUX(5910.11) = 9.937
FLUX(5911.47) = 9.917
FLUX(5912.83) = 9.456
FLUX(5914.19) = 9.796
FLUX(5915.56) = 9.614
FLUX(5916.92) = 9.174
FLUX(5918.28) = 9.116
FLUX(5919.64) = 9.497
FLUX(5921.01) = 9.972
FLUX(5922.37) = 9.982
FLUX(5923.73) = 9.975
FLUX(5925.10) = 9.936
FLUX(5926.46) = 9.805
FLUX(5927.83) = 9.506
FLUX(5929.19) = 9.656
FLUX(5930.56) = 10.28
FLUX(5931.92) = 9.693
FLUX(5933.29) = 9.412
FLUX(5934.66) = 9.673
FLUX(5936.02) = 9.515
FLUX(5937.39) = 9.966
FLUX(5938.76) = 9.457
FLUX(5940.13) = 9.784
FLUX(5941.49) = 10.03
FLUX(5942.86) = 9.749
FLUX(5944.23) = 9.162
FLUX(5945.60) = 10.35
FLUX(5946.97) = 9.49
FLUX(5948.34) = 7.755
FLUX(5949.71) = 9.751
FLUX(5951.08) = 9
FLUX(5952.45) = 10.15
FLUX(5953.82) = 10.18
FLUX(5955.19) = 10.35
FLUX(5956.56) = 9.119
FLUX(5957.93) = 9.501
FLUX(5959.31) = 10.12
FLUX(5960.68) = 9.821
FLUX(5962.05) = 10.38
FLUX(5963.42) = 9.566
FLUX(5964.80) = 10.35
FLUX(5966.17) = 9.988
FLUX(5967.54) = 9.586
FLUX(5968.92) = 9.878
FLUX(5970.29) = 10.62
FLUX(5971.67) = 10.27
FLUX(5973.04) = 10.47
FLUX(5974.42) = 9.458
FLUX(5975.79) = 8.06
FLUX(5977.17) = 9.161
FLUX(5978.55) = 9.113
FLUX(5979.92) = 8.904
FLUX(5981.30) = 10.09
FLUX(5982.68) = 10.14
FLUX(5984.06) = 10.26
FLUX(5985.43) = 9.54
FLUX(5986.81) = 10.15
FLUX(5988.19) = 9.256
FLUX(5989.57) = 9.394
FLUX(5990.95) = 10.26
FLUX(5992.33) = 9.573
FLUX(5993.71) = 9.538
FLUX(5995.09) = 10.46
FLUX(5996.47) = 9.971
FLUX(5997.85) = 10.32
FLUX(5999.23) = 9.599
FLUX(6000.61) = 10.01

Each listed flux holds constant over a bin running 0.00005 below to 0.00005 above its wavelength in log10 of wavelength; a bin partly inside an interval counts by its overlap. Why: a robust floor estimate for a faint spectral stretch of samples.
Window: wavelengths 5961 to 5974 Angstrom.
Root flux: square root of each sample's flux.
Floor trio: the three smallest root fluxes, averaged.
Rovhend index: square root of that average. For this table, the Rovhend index 1.76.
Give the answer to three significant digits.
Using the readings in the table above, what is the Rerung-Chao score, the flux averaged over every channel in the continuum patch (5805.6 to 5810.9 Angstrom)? 10.1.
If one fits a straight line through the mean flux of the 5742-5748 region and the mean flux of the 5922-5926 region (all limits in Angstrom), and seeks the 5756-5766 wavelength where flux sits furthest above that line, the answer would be 5763.62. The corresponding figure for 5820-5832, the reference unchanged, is 5820.97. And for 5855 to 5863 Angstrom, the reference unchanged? 5858.62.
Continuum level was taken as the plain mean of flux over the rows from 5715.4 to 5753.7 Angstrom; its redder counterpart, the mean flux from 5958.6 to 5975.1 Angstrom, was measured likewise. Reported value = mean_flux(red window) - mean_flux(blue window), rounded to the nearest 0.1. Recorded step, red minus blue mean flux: 0.2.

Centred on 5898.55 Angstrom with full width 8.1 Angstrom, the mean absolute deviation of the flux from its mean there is 0.46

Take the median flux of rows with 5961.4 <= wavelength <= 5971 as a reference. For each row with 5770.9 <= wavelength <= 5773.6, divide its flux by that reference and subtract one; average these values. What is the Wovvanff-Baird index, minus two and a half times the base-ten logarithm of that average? 4.5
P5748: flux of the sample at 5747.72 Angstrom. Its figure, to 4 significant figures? 9.627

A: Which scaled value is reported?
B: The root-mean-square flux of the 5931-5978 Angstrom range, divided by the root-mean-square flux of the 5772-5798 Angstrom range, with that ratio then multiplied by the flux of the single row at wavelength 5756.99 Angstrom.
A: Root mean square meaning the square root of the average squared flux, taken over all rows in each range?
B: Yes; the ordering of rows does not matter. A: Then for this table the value 9.55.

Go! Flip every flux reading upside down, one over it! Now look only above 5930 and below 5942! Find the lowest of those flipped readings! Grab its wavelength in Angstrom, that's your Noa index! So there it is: 5930.56 Angstrom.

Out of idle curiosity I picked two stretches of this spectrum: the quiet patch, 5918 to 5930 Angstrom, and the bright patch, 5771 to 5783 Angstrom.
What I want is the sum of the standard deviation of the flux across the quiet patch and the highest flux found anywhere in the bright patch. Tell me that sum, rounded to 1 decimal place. 10.5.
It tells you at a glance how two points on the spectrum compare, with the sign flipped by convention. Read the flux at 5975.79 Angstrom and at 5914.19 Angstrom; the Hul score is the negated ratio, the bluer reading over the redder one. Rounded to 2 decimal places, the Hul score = -1.22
